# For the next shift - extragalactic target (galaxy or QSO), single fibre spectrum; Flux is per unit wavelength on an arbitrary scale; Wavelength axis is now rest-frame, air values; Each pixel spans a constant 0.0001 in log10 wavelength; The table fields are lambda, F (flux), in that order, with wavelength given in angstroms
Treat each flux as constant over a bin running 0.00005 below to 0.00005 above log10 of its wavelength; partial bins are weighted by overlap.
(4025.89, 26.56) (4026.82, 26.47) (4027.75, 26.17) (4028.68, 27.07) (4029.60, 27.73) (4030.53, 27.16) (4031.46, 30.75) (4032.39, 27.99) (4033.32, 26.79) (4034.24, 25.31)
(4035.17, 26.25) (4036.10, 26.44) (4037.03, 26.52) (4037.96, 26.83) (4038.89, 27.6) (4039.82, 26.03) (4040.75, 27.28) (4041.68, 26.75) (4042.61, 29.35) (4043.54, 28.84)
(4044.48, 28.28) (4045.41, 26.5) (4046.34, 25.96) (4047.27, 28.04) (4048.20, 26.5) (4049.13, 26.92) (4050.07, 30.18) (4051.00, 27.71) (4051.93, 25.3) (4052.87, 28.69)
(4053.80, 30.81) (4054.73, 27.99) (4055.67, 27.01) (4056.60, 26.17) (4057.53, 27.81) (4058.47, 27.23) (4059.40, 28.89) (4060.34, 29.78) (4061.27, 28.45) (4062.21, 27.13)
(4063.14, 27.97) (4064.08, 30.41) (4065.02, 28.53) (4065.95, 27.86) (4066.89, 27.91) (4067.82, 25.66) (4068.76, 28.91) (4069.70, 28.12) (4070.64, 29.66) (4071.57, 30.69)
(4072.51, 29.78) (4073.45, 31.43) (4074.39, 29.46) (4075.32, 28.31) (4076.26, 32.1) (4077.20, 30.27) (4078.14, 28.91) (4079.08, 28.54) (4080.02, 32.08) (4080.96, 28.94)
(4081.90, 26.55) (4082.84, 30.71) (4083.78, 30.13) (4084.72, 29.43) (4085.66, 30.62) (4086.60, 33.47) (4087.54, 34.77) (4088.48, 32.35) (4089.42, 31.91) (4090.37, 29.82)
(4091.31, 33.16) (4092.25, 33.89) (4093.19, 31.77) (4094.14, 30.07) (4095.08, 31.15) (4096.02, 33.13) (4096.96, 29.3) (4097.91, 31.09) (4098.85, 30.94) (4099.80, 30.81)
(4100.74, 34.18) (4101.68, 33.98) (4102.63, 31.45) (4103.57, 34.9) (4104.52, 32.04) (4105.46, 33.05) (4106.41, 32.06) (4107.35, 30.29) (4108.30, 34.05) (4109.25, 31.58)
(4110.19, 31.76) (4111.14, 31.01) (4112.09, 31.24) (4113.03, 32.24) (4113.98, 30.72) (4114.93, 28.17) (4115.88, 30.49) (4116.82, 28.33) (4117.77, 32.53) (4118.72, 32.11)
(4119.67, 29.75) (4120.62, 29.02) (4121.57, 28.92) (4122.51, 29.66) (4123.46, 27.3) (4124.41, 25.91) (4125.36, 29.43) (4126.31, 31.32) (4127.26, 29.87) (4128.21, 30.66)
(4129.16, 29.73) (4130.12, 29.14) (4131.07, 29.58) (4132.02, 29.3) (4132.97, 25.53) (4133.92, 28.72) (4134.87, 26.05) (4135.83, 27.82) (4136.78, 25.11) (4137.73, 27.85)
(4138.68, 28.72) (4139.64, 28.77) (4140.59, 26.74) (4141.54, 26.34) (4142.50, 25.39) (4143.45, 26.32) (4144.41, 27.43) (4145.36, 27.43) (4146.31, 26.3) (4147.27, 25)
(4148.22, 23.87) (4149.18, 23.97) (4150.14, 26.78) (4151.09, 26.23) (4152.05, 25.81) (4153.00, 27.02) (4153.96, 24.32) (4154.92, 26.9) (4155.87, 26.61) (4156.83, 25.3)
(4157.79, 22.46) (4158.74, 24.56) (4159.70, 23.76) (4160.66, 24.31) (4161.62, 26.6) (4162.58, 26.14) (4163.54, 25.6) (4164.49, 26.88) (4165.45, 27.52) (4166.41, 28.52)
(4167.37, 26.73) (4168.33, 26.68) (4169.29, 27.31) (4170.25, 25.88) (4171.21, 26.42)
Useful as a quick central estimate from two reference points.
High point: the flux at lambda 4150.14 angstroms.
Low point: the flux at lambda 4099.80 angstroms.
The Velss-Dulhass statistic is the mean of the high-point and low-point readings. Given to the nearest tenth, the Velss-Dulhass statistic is 28.8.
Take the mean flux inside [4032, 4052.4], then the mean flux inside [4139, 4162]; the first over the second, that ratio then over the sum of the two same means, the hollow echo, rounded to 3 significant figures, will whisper 0.0199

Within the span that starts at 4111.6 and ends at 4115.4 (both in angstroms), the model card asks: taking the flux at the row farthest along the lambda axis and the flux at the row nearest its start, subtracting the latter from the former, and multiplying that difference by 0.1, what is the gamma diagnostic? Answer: -0.31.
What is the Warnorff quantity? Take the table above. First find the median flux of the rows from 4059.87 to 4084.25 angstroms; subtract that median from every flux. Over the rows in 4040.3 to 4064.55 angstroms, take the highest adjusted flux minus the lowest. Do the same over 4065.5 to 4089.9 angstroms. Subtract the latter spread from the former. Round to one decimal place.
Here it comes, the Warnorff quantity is -3.6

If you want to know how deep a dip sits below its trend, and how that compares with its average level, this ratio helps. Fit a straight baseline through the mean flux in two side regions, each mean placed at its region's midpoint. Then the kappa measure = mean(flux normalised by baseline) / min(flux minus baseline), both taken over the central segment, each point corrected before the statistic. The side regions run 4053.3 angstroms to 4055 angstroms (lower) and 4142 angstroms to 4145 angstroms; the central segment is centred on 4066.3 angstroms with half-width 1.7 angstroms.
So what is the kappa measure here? -0.3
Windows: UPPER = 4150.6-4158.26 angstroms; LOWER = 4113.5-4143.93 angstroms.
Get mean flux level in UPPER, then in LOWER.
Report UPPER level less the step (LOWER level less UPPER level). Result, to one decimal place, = 22.6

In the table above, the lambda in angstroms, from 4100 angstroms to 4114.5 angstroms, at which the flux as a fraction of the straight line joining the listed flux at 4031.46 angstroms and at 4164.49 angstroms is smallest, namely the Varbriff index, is 4107.35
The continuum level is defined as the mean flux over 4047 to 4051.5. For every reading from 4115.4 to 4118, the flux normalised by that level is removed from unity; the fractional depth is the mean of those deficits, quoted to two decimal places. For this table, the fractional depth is -0.09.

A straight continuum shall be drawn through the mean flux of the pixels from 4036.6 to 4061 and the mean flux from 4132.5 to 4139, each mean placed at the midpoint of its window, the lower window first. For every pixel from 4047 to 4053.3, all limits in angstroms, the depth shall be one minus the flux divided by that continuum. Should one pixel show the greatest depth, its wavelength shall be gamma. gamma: 4051.93 angstroms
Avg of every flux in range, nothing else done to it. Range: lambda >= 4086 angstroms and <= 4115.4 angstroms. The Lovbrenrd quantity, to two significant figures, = 32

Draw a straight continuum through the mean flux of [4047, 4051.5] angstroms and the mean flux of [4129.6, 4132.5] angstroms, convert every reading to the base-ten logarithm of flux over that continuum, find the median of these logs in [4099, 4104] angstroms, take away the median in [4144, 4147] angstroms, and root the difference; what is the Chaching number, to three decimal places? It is 0.323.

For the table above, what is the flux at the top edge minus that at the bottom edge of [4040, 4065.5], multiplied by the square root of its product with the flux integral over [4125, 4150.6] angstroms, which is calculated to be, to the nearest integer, 37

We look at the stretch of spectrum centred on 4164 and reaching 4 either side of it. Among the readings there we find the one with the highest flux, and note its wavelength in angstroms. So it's 4166.41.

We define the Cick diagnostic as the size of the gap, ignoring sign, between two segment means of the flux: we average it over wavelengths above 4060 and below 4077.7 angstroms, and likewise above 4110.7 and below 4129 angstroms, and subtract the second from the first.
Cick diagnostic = 0.86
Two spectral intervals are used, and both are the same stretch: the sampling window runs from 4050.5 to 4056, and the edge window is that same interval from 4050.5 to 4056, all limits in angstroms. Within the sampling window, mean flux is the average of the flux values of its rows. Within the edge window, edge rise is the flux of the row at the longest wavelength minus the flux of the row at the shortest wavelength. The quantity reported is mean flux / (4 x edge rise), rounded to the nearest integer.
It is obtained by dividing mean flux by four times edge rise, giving -10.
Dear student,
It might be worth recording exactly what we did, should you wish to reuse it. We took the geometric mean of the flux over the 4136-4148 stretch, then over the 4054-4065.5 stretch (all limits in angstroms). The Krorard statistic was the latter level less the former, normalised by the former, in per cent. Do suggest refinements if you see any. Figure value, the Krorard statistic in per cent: 5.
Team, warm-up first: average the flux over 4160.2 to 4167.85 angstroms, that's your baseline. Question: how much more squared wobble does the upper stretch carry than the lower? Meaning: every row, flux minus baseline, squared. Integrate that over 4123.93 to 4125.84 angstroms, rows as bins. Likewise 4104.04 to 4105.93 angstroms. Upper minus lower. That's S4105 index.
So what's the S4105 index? -60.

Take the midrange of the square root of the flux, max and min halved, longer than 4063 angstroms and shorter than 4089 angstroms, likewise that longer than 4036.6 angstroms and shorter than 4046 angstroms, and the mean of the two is 5.37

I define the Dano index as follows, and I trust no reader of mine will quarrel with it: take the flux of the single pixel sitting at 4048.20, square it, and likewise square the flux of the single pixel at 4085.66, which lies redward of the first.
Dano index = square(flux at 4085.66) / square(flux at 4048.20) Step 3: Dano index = 1.34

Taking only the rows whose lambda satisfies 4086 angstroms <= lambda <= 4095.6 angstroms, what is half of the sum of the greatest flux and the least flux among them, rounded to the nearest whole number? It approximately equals 32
